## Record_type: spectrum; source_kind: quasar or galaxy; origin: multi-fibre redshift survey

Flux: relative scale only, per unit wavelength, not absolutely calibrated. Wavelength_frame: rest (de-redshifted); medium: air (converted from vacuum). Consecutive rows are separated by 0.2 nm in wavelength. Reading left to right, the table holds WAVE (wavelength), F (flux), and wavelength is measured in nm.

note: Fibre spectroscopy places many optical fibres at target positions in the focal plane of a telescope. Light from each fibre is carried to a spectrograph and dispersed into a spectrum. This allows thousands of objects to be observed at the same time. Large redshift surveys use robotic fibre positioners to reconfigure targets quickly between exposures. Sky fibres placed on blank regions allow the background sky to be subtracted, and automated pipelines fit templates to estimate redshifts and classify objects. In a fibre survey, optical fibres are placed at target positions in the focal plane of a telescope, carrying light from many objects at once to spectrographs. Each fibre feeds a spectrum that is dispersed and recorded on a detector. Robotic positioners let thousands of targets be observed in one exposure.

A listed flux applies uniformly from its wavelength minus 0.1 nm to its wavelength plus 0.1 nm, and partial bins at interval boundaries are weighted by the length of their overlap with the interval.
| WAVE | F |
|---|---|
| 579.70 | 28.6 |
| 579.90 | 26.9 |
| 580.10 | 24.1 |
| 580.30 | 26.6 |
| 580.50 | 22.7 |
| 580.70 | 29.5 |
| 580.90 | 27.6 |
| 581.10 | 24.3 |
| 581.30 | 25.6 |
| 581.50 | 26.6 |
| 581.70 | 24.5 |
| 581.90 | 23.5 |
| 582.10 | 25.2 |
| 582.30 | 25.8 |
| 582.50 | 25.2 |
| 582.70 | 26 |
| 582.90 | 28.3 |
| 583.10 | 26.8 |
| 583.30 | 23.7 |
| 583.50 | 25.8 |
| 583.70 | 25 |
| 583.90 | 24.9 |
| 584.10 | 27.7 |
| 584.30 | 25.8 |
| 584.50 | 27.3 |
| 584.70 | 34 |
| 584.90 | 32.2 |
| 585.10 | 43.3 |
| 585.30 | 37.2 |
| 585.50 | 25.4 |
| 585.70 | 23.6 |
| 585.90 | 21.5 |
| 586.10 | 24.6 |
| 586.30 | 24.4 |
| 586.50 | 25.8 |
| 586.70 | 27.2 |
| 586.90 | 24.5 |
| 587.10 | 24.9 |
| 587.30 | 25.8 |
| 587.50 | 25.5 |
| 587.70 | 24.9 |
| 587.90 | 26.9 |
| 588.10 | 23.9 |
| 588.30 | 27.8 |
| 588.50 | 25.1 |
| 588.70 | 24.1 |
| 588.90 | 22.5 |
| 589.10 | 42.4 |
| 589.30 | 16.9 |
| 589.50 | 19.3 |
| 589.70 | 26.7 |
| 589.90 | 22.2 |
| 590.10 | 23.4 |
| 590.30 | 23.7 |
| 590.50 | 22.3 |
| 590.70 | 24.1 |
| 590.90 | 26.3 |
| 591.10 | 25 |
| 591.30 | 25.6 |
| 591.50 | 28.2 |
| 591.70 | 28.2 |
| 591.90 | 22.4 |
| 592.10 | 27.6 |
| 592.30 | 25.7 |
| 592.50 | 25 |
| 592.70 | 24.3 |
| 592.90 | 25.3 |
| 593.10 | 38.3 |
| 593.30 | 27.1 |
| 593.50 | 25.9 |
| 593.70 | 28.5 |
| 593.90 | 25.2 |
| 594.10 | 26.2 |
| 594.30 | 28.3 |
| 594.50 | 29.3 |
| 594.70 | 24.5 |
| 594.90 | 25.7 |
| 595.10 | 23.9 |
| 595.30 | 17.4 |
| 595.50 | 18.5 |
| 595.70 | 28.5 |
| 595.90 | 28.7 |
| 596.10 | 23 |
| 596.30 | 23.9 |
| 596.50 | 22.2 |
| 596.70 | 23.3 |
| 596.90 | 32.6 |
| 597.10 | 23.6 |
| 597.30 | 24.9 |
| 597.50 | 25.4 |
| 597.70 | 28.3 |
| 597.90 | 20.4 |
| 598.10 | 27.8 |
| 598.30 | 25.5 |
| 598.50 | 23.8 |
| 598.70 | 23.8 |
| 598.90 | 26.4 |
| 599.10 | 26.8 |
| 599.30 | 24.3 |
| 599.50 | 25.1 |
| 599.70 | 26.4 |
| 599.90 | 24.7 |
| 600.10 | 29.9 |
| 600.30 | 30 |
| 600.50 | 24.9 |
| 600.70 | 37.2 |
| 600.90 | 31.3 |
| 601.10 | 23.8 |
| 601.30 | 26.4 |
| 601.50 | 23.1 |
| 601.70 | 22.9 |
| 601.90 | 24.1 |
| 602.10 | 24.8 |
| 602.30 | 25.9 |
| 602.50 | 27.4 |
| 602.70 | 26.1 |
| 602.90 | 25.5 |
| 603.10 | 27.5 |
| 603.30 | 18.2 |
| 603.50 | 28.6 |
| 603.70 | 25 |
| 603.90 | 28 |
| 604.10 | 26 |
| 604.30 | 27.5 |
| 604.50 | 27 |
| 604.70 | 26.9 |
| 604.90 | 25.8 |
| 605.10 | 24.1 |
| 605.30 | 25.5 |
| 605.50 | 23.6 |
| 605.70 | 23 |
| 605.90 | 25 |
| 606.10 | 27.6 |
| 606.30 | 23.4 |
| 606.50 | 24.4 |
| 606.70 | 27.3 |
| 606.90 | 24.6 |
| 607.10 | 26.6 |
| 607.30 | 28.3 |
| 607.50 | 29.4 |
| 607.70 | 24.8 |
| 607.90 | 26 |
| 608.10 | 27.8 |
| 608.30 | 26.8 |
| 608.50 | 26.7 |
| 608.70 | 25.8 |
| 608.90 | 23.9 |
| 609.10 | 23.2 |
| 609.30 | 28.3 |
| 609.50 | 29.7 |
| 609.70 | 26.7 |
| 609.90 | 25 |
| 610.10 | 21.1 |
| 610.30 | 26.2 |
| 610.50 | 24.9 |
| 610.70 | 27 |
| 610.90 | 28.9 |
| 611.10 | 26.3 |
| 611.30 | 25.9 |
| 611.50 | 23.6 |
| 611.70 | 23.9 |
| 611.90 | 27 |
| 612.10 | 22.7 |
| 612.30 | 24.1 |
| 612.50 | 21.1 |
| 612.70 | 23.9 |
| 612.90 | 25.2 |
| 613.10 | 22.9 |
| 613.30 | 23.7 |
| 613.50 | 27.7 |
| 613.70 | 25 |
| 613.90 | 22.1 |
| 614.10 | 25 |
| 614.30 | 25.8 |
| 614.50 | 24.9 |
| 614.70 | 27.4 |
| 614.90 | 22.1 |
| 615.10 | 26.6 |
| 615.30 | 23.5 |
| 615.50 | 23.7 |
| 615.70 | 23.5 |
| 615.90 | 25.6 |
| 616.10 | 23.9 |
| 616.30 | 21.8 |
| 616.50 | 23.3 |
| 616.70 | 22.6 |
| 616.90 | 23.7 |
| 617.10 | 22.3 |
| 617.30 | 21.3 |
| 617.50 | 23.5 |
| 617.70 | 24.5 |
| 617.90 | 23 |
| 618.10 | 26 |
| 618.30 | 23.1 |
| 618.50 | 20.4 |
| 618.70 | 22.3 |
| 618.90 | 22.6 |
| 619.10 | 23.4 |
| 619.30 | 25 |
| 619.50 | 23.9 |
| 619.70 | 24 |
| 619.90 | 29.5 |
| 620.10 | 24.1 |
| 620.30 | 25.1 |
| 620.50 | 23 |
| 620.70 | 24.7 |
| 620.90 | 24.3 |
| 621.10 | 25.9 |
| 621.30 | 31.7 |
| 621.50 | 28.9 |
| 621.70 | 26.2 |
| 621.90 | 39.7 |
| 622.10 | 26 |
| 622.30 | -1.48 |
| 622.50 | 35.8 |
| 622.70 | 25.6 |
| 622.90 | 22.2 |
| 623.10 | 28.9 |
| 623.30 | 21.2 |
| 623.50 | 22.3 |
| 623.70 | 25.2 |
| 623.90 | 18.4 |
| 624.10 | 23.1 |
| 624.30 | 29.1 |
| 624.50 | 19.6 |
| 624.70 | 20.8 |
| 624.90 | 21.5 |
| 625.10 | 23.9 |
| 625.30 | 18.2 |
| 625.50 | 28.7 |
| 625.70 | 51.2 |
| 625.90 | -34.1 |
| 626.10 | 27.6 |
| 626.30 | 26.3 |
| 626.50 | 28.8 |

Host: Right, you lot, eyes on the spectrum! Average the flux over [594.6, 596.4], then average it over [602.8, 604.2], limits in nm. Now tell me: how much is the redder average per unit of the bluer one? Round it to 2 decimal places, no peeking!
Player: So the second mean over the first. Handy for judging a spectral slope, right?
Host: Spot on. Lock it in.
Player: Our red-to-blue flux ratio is 1.07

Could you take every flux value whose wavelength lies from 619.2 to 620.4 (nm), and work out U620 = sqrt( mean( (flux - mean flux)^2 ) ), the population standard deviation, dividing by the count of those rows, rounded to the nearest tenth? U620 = 2.0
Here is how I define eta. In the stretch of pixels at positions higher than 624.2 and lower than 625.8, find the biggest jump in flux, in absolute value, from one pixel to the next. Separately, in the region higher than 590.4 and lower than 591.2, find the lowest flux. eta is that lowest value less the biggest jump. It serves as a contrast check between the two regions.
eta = -0.2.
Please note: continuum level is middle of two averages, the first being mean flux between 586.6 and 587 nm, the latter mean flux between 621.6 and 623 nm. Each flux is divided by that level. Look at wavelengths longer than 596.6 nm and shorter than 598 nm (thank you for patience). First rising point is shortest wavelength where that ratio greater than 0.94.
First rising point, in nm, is 596.90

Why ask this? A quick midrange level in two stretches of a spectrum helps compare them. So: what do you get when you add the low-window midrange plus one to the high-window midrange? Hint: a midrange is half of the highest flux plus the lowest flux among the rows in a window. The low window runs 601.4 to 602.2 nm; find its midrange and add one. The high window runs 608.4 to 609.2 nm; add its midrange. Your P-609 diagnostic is 49.8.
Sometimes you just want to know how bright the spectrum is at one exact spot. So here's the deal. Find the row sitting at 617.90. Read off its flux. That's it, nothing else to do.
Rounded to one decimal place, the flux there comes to 23.0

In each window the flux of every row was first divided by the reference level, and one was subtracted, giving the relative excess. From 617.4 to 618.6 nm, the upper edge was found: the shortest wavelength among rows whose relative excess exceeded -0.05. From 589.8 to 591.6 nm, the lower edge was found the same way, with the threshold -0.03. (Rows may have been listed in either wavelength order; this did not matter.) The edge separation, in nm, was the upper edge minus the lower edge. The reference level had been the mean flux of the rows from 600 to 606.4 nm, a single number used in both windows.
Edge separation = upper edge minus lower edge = 27.20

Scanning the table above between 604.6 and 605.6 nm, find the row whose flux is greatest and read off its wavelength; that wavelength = 604.70 nm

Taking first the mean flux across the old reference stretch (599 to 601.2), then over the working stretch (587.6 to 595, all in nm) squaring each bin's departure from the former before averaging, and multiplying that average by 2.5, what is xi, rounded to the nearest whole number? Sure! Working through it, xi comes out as 53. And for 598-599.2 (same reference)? 15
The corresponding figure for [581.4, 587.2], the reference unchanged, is 50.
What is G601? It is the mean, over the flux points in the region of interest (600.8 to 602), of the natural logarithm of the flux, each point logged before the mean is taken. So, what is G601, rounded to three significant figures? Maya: 3.22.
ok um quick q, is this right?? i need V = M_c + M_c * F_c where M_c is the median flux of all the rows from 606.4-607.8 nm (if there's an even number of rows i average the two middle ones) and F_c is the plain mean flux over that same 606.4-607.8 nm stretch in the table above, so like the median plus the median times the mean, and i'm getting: 731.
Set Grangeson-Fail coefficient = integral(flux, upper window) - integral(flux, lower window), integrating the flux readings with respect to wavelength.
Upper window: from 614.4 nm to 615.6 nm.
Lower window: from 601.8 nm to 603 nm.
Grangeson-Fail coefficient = -1.1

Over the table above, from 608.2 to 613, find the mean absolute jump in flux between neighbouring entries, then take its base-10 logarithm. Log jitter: 0.34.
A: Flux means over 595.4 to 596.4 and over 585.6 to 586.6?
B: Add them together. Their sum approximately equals 48.5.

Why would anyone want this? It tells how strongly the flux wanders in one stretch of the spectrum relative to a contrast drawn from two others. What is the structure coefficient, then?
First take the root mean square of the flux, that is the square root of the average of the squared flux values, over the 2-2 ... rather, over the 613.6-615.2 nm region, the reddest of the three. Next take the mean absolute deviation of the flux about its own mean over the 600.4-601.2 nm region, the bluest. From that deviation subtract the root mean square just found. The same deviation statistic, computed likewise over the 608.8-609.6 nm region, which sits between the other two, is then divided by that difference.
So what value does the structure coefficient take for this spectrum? -0.136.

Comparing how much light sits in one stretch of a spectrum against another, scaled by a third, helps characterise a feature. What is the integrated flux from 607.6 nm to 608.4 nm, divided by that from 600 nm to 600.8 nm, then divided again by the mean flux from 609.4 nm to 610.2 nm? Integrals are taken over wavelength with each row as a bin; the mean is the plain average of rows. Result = 0.0337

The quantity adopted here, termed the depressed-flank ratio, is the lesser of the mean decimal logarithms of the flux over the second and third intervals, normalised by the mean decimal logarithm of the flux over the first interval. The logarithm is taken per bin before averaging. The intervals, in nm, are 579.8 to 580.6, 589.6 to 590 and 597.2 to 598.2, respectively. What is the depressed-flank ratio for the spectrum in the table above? 0.992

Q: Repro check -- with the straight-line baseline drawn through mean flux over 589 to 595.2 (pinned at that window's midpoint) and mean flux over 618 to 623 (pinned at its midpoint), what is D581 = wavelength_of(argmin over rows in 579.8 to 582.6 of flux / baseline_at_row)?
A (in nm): 580.50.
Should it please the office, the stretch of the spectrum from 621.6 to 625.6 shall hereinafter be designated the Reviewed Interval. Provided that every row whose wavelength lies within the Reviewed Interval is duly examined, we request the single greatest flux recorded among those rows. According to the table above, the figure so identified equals 39.7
